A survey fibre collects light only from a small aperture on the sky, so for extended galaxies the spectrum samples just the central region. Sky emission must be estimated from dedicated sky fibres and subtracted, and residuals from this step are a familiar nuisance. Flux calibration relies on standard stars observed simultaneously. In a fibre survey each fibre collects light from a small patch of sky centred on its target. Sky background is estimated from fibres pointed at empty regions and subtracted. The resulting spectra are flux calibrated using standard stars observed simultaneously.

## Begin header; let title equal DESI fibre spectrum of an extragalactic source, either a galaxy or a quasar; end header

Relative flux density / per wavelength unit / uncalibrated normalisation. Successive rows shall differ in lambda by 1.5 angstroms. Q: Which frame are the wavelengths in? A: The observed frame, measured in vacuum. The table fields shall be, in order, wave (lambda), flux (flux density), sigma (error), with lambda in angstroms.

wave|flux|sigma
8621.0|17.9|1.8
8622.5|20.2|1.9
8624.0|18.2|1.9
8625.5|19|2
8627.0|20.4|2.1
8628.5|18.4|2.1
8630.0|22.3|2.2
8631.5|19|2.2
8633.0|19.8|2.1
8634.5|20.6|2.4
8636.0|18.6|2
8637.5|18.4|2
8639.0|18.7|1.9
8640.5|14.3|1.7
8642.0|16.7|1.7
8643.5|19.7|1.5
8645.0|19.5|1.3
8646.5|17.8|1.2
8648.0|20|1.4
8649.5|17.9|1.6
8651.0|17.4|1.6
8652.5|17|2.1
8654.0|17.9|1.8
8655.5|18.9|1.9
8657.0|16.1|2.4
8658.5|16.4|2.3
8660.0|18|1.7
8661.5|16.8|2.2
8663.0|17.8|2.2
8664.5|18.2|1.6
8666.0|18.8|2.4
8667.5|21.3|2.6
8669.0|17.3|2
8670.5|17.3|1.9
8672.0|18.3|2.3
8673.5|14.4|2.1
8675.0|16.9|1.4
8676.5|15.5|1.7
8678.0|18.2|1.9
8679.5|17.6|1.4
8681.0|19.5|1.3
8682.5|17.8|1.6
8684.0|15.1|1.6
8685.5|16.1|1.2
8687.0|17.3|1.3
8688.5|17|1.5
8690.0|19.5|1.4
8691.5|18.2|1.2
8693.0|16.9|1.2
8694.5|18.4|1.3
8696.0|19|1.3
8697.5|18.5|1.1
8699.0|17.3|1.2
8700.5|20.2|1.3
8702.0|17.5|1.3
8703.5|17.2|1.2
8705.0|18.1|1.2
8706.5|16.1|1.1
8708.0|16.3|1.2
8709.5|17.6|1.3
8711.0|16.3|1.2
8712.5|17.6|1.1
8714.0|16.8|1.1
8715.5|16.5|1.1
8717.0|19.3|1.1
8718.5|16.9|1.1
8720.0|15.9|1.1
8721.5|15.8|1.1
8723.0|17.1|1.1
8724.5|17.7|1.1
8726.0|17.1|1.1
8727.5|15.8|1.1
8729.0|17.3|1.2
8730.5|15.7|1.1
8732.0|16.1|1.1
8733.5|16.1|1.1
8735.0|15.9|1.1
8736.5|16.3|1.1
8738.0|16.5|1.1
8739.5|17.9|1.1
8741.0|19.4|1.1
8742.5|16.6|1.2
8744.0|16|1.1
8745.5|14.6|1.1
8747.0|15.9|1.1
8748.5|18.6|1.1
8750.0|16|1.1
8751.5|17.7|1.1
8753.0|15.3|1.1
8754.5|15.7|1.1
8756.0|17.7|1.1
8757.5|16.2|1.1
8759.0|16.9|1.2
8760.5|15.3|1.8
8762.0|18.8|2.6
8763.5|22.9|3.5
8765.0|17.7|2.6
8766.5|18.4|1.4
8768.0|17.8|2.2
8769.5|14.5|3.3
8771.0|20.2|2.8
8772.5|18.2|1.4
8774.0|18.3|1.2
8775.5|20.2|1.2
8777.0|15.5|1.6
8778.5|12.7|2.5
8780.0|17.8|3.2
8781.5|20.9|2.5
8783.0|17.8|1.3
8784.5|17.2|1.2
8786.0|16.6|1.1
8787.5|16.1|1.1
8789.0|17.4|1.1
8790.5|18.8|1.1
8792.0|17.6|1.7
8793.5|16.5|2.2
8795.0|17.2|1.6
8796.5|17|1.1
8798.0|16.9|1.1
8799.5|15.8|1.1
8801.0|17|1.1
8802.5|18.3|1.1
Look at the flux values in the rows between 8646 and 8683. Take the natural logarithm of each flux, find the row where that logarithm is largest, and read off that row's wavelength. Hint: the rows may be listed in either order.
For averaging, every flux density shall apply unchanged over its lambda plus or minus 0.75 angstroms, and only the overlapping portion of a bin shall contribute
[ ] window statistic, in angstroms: 8667.5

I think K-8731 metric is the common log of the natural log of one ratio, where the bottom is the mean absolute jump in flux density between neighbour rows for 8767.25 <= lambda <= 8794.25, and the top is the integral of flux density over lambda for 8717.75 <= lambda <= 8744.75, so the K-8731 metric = 0.724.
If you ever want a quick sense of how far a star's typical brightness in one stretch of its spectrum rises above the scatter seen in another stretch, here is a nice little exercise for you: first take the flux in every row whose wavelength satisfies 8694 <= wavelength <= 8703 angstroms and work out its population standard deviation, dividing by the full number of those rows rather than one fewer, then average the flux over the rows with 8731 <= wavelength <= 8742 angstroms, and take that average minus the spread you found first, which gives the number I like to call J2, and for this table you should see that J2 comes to 15.9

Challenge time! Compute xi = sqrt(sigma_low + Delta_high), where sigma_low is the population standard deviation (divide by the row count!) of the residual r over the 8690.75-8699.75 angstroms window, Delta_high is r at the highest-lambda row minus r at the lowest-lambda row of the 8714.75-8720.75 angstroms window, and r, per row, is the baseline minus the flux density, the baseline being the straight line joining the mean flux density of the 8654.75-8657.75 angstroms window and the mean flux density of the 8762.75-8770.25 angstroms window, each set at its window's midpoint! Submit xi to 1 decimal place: 1.2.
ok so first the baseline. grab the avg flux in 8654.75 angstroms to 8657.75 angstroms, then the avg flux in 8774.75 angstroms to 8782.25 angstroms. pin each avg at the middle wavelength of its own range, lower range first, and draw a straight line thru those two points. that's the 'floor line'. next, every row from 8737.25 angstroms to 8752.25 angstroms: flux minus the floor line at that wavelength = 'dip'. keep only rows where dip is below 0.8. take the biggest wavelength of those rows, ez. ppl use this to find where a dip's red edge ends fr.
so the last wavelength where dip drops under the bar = 8751.5 angstroms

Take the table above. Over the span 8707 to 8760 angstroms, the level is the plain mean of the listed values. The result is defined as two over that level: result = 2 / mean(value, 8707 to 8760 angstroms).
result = 0.120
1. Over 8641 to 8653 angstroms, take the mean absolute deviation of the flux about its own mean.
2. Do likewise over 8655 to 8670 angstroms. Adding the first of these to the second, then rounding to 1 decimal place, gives 2.2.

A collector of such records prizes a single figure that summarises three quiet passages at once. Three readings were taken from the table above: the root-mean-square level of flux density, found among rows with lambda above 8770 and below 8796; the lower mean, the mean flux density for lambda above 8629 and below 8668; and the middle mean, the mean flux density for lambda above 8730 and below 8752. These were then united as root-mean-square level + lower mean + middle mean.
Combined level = 52.7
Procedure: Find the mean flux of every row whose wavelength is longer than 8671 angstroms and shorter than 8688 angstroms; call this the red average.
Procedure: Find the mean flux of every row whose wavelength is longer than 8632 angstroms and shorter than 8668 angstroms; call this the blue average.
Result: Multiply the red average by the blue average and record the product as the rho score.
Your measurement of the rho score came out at 309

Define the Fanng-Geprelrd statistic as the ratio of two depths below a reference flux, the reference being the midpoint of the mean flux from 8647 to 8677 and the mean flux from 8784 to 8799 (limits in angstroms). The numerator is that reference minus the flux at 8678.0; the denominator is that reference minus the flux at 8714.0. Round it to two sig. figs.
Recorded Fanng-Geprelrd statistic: -1.5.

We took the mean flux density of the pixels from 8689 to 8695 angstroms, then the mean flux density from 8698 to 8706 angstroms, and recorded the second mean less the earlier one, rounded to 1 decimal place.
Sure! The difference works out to -0.2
